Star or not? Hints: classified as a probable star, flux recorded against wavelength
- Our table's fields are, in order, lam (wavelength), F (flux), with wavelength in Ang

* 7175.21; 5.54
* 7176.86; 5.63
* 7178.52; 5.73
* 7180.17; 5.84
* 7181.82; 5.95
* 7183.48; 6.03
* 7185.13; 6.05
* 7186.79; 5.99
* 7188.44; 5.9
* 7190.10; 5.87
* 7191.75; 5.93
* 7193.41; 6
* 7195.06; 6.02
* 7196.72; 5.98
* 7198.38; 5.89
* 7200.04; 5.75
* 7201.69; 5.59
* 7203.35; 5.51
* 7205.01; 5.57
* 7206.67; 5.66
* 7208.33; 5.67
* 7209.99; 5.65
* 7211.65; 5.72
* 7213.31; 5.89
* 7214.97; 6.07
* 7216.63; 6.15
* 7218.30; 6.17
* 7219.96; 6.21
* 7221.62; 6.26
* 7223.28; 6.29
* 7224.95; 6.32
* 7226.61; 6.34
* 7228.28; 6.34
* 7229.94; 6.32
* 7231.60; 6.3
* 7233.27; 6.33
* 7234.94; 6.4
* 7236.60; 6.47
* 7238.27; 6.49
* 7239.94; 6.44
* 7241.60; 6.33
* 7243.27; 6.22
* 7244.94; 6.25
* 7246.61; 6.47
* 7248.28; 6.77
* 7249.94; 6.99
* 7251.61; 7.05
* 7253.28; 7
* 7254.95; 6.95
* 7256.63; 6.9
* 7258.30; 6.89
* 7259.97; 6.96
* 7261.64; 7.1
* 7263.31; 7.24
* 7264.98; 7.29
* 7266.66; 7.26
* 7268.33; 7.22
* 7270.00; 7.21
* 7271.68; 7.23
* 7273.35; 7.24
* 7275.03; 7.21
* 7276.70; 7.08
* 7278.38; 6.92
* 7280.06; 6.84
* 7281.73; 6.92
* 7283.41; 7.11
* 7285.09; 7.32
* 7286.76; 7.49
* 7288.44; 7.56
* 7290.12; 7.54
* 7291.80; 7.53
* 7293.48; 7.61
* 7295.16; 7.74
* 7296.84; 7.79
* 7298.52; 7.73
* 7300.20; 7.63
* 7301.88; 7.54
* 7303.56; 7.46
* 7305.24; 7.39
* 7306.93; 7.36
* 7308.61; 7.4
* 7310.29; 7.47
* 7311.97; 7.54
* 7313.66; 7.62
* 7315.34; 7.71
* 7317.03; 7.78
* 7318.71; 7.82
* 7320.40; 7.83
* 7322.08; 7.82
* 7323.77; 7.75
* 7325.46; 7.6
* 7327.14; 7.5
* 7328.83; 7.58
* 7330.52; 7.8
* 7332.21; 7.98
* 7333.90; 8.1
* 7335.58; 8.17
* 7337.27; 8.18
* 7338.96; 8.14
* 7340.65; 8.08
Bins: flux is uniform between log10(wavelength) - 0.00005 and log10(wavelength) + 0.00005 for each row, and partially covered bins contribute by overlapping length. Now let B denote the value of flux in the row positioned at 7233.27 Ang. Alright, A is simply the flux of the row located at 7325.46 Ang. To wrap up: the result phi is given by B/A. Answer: 0.83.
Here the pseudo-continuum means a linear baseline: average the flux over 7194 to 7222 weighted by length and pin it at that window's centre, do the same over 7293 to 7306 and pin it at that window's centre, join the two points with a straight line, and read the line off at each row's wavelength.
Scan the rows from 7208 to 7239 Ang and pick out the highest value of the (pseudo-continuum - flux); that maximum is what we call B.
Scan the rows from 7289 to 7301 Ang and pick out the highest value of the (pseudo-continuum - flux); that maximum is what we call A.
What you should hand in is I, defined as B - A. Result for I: 0.3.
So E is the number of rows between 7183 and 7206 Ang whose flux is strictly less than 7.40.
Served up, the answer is 14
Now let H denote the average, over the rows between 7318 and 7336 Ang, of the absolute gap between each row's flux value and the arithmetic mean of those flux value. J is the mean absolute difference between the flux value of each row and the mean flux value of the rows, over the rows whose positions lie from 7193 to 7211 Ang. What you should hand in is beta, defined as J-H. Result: 0.01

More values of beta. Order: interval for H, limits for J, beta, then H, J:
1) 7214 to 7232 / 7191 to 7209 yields 0.09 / 0.07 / 0.17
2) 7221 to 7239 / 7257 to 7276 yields 0.04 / 0.06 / 0.10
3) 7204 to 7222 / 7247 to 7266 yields -0.12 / 0.24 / 0.11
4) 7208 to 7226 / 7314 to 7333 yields -0.12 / 0.22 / 0.11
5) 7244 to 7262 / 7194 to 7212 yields -0.06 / 0.19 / 0.13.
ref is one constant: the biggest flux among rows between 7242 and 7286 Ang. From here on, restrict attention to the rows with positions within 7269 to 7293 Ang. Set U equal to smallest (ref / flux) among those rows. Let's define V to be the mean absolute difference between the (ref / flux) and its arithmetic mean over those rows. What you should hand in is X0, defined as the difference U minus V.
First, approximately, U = 0.97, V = 0.026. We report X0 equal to 0.94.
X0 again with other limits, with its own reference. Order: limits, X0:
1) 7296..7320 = 0.92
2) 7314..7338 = 0.88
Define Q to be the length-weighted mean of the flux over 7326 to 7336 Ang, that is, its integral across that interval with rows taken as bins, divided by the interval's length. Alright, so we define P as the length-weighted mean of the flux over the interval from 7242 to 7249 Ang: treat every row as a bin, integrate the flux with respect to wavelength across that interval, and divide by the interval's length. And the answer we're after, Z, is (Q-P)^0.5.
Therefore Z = 1.20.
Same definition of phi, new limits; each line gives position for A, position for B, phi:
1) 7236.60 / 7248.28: 1.05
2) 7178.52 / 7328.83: 1.32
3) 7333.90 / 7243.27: 0.77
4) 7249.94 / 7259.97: 1.00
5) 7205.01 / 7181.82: 1.07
